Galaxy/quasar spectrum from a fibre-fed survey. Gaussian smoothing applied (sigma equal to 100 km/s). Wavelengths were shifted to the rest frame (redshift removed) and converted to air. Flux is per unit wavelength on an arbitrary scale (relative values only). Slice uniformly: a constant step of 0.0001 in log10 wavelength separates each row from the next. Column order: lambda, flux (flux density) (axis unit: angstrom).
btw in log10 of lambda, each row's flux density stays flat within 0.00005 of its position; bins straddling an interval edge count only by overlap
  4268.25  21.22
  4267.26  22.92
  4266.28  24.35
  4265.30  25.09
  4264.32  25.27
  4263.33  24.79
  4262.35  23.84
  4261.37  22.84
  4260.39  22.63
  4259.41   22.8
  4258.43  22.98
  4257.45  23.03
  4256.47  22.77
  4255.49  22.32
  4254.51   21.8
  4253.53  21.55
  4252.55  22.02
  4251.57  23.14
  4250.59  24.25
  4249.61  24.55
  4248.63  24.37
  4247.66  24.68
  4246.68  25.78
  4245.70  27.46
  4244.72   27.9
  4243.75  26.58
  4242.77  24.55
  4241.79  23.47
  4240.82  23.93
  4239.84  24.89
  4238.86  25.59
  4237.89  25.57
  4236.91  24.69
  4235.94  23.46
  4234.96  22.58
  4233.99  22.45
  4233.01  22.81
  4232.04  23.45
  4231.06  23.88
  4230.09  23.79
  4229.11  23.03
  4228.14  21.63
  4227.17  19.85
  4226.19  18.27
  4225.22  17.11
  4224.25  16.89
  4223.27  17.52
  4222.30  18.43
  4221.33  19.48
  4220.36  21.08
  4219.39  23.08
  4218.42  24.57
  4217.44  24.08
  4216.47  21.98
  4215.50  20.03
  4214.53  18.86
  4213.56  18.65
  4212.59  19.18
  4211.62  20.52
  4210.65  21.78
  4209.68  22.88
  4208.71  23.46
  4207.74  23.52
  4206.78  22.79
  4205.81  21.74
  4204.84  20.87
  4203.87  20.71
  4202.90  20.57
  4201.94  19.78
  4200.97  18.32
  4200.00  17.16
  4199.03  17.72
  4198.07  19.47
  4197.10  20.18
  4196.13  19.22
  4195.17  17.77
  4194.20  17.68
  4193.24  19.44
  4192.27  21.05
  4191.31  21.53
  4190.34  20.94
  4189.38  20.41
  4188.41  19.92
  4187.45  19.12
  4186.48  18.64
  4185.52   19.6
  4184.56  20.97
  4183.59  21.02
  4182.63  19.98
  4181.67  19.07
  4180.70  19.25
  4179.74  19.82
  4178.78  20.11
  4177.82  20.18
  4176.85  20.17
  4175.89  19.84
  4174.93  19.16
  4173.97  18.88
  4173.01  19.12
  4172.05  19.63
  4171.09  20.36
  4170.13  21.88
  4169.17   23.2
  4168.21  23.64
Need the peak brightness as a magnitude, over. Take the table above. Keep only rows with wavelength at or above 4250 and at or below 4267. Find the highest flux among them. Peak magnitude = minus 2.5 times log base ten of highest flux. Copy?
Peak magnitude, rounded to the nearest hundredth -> -3.51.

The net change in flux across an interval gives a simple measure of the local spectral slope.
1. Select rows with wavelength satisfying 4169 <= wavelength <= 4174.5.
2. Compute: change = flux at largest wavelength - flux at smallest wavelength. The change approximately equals -4.3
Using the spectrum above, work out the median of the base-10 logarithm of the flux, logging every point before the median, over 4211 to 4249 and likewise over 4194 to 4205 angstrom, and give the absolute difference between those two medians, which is 0.08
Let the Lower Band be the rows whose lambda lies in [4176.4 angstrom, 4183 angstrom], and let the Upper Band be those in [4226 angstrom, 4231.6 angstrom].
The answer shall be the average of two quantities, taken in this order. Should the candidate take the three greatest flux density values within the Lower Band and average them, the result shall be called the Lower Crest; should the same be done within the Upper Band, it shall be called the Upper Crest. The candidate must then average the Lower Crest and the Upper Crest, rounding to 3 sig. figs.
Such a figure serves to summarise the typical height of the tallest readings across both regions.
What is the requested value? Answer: 21.9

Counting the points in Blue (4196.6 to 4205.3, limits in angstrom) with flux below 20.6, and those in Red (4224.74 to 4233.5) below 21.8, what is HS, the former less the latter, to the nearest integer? 3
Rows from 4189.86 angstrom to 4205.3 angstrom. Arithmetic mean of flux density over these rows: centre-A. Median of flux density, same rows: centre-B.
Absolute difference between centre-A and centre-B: 0.10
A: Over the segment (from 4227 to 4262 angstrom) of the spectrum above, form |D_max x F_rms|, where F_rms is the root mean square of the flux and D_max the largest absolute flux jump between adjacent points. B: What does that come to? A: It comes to 48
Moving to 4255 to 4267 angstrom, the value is 24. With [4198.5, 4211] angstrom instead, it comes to 31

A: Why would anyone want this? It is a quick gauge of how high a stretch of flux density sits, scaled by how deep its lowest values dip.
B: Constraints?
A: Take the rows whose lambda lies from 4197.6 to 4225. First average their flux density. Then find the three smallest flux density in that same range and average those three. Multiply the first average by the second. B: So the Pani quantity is 353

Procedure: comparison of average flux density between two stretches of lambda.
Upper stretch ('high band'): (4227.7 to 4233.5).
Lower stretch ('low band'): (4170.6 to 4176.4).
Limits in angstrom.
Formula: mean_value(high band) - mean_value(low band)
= 3.6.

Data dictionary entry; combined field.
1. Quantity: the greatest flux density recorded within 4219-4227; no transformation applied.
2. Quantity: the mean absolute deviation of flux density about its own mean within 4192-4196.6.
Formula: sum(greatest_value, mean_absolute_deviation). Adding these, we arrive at 24.1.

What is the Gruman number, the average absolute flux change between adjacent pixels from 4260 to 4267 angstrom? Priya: 0.59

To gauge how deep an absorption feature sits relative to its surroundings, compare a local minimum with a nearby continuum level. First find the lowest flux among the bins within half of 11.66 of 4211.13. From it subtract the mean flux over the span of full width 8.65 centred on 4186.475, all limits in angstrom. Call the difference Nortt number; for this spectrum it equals -1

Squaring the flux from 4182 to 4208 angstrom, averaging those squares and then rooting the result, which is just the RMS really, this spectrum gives 20.1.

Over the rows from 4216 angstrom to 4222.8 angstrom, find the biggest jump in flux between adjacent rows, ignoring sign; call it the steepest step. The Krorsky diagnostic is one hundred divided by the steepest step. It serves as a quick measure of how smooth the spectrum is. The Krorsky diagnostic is 48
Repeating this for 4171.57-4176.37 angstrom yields 147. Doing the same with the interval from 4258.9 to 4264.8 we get 100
